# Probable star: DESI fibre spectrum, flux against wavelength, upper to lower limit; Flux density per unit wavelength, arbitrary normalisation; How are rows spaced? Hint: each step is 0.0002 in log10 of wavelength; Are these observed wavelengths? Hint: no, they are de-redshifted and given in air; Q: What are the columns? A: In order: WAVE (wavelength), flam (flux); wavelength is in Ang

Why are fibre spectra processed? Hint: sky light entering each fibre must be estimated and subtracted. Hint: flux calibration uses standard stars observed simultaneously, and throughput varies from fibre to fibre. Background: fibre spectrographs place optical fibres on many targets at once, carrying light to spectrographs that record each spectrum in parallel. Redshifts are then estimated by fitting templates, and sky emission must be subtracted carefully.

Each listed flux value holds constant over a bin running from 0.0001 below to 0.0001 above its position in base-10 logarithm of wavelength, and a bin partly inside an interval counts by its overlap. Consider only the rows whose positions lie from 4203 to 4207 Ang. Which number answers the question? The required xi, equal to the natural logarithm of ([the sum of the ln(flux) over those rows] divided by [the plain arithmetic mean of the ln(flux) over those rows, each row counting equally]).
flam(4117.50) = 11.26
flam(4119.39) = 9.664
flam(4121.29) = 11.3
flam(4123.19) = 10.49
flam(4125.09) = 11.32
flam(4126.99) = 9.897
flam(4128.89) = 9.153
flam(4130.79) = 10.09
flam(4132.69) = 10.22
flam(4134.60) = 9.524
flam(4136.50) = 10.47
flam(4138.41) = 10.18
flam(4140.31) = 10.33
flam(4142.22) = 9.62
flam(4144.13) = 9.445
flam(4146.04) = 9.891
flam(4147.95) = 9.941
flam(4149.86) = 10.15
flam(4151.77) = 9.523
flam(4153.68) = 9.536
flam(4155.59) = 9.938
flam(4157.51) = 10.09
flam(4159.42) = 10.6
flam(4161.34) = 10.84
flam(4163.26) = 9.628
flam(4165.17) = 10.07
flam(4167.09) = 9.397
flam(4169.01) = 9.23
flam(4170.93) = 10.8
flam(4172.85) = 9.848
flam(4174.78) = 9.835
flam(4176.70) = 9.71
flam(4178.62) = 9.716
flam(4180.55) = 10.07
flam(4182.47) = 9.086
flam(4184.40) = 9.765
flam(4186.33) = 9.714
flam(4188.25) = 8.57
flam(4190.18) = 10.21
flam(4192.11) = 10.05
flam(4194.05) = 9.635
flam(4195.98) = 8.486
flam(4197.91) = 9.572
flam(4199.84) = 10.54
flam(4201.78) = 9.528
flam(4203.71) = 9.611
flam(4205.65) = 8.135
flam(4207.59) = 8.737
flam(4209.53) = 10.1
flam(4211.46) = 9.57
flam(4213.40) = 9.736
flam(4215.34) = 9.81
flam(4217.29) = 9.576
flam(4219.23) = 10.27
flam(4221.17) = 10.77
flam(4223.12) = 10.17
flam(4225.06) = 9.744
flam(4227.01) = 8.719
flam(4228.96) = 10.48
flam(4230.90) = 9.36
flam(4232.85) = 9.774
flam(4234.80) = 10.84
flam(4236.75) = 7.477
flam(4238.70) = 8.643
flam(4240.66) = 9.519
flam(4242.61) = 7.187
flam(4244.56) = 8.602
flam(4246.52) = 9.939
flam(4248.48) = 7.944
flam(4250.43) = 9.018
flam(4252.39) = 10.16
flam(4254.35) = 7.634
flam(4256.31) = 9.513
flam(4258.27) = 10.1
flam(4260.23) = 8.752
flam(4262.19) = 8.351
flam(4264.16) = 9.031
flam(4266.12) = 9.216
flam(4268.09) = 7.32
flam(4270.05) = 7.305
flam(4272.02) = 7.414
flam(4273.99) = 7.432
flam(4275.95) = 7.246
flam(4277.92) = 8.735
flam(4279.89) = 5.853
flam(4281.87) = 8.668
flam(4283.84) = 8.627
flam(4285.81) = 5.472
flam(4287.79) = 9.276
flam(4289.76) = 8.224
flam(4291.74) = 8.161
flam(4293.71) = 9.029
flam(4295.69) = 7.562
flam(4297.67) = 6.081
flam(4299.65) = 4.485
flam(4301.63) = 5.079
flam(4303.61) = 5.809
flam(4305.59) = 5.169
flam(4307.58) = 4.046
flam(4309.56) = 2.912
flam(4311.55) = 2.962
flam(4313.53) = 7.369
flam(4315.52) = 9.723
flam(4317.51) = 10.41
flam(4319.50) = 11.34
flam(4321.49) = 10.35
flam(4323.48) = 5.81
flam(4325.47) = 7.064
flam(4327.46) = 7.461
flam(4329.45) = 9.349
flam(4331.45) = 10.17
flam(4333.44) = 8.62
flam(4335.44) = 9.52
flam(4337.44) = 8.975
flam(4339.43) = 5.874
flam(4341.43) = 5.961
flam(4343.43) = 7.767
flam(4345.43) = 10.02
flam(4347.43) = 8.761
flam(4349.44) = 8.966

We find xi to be 0.69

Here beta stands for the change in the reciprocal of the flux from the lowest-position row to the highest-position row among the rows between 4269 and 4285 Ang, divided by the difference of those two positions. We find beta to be -0.0015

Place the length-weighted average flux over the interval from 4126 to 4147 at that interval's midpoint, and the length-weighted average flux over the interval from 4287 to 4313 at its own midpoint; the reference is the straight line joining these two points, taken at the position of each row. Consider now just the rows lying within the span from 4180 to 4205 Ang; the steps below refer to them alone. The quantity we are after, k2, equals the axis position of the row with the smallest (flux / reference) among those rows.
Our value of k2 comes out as 4188.25 Ang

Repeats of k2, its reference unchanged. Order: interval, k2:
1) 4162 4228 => 4205.65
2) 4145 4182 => 4151.77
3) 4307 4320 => 4309.56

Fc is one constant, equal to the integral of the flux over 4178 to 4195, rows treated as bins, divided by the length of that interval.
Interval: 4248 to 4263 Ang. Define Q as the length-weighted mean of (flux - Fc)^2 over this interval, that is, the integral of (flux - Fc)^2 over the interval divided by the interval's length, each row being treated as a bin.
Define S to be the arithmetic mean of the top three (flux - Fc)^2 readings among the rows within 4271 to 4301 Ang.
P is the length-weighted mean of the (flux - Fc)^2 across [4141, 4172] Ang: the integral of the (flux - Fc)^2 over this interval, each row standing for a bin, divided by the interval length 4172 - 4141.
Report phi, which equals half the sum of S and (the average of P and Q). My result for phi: 10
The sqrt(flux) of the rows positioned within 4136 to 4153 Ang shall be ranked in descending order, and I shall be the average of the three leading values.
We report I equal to 3.21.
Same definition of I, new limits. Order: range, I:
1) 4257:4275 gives 3.07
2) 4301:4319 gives 3.02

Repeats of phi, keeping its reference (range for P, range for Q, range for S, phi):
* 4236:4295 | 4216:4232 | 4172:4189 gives 1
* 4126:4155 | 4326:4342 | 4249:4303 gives 12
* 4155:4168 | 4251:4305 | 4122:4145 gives 2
